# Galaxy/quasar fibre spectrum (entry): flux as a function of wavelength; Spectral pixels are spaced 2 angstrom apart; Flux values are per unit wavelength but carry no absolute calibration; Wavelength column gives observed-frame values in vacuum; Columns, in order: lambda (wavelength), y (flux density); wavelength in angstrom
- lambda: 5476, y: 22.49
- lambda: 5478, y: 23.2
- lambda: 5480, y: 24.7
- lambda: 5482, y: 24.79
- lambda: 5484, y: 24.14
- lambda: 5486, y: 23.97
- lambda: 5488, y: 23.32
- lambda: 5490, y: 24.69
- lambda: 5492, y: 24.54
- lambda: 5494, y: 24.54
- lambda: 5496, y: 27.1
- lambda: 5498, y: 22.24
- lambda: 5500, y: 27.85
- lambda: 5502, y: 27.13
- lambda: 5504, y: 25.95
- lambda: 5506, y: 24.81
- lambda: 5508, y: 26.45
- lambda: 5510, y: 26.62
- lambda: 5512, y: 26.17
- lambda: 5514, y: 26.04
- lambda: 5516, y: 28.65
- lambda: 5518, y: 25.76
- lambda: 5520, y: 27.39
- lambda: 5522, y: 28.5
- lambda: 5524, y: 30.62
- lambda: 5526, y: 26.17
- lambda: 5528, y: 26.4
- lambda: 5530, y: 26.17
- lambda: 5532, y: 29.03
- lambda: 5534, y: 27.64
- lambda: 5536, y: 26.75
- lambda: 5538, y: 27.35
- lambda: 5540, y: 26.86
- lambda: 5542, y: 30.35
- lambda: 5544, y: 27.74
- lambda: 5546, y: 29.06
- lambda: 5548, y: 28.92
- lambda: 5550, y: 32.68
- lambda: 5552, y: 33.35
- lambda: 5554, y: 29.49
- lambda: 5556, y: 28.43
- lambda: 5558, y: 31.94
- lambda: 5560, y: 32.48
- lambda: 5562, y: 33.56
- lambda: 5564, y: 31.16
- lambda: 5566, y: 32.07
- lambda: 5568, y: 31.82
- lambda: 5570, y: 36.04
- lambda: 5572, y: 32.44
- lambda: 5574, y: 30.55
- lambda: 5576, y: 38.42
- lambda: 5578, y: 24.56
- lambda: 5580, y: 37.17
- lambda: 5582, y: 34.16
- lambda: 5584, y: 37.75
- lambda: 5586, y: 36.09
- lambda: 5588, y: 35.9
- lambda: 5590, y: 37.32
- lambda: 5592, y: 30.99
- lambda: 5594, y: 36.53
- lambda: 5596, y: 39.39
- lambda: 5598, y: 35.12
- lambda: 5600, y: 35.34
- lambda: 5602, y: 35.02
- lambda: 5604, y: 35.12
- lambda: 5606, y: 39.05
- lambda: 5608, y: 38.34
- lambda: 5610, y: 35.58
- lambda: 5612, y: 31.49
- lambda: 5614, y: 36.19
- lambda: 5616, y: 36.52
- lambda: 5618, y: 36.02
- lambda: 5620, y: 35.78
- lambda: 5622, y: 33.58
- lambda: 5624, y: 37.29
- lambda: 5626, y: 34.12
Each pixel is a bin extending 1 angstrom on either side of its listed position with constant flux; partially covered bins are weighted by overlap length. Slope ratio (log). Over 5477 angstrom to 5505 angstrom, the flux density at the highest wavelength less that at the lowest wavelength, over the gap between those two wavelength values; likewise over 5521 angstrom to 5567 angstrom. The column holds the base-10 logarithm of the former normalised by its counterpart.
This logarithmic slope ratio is 0.12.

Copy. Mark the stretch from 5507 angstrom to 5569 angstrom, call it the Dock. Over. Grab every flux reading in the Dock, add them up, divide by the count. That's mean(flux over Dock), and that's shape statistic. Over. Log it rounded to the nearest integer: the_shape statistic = 29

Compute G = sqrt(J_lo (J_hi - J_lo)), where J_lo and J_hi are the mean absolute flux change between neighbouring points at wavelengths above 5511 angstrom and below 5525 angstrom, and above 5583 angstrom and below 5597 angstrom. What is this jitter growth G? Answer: 1.48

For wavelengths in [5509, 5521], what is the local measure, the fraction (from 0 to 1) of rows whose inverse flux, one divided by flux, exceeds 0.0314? 1.0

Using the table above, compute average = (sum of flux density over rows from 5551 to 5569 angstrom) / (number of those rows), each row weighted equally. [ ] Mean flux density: 31.6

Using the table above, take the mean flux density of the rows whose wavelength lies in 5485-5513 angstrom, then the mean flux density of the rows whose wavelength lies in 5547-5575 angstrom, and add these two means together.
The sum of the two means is 57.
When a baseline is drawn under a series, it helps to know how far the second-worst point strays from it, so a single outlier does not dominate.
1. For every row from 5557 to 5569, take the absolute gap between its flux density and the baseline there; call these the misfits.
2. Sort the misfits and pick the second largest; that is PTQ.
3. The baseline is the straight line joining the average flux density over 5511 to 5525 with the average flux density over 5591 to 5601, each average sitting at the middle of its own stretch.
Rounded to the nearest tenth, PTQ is 1.1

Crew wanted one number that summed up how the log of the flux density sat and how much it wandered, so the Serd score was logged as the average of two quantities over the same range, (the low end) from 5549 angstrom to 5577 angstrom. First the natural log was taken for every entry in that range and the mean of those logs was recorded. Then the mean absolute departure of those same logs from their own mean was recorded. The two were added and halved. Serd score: 1.76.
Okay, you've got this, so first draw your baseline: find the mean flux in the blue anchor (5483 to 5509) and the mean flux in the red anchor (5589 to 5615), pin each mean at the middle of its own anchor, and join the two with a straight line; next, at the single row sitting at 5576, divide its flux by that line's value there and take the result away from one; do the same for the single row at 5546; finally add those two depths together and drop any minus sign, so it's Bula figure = 0.12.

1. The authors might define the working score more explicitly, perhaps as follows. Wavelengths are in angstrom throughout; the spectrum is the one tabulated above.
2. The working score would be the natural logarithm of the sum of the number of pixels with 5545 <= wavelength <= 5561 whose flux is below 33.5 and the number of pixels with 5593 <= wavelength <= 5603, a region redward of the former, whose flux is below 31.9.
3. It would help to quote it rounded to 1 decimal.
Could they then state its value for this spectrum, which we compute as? 2.1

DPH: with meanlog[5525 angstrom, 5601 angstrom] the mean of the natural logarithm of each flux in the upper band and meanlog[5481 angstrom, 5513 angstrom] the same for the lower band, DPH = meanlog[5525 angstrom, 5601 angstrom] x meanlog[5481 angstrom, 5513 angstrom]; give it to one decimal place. 11.1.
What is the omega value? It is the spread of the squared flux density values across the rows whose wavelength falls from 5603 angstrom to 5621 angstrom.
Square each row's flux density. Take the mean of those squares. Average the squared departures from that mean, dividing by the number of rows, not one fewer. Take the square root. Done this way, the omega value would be 142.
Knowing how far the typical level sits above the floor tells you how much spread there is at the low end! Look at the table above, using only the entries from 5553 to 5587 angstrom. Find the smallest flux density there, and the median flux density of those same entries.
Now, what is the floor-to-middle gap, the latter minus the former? 8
